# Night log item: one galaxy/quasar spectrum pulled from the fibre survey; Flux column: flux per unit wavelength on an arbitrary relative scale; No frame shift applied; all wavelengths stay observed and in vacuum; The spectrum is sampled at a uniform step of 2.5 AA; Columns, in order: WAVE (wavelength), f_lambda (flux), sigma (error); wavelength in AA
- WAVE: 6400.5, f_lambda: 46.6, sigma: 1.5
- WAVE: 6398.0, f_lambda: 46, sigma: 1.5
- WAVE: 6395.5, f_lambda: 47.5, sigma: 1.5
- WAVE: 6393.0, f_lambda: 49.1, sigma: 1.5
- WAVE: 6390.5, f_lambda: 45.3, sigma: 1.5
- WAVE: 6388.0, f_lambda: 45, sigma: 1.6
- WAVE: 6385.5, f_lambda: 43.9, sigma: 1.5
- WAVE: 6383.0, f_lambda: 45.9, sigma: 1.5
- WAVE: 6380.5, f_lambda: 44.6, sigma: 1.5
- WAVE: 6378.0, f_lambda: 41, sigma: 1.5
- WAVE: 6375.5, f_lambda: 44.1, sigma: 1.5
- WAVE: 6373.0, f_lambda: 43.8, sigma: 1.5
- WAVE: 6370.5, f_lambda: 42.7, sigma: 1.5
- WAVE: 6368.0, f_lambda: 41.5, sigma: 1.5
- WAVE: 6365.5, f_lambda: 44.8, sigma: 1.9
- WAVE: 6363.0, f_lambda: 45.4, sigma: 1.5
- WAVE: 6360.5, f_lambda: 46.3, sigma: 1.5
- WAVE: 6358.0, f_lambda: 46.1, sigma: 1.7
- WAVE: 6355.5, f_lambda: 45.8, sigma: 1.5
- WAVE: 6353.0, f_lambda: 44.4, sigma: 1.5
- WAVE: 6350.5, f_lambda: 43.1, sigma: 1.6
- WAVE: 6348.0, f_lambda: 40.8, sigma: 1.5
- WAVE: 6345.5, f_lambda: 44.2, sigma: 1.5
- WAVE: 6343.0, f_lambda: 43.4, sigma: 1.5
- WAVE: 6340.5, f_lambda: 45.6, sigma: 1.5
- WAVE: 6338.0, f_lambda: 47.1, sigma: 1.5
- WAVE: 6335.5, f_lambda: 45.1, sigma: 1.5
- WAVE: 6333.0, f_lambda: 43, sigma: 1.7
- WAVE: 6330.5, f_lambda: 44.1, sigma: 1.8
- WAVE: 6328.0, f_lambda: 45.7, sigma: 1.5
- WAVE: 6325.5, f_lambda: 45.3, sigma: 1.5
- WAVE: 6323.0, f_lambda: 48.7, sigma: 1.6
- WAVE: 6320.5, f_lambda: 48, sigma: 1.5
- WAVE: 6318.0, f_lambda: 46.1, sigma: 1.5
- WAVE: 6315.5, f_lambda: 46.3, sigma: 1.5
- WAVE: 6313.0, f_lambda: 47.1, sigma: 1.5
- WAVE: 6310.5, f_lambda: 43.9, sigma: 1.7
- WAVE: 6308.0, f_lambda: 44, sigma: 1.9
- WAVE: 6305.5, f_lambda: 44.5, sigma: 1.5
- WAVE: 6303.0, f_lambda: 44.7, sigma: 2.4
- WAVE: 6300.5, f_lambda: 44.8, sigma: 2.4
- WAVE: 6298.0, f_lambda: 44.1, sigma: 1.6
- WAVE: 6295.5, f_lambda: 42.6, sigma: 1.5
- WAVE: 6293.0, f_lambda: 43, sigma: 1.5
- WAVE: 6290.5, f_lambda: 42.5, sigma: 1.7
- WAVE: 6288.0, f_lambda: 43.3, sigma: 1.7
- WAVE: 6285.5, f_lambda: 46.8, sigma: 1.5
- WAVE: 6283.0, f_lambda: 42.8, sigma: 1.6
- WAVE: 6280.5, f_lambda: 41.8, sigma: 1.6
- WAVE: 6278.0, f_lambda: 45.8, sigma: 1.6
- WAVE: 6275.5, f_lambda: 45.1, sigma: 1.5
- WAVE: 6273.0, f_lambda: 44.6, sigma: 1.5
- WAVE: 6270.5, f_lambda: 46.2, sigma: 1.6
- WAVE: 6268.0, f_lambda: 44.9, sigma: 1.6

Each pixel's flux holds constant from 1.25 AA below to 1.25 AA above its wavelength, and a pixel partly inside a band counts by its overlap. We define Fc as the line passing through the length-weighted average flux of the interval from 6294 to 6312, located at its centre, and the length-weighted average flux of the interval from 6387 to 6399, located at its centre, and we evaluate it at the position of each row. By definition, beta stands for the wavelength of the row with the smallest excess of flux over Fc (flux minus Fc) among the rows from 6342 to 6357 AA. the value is 6348.0 AA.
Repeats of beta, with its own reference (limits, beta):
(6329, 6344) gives 6333.0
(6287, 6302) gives 6295.5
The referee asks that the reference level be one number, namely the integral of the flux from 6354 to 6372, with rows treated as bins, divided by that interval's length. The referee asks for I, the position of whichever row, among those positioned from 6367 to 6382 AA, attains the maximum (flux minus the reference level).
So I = 6380.5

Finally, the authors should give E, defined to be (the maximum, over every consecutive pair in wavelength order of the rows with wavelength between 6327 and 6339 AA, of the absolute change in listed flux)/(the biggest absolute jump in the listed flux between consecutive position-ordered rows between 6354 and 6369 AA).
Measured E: 0.64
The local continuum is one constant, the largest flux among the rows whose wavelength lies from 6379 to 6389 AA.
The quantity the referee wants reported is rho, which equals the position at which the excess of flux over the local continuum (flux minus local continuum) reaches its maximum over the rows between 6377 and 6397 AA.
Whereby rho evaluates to 6393.0 AA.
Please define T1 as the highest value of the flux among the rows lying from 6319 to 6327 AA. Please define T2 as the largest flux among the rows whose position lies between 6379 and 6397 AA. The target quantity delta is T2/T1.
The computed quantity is 1.01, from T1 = 48.7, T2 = 49.1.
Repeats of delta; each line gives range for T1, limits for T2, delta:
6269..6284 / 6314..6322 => 1.04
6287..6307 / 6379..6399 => 1.10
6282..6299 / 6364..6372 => 0.96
